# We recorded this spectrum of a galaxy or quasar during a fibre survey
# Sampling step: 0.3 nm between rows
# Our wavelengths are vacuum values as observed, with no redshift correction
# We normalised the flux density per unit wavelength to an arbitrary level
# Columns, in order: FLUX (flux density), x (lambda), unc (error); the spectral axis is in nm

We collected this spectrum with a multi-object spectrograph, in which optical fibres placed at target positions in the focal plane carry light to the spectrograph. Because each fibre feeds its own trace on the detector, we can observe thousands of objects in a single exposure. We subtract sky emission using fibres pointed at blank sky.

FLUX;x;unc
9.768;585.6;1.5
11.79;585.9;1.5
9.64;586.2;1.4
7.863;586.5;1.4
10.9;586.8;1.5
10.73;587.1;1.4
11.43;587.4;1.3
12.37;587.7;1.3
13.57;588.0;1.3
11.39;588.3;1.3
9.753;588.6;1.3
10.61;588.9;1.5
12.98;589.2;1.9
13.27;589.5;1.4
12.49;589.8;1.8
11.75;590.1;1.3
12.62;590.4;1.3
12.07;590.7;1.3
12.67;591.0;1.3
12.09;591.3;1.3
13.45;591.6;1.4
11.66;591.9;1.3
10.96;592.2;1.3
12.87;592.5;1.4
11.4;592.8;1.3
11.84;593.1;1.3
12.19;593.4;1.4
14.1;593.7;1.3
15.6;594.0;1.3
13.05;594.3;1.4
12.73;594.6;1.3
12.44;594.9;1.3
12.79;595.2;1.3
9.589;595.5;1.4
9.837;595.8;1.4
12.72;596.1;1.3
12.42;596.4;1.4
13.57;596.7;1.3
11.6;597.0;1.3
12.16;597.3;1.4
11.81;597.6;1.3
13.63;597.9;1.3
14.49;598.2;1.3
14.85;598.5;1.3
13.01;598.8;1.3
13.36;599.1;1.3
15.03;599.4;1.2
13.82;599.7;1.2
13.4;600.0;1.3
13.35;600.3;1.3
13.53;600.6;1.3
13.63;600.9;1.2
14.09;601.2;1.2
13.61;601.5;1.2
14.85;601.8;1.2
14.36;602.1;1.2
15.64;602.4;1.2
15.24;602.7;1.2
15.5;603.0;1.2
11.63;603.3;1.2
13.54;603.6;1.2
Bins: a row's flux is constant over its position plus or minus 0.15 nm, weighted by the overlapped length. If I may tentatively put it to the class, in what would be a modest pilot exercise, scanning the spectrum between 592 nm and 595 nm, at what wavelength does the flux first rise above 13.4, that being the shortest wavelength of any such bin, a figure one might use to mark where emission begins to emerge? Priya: 593.7 nm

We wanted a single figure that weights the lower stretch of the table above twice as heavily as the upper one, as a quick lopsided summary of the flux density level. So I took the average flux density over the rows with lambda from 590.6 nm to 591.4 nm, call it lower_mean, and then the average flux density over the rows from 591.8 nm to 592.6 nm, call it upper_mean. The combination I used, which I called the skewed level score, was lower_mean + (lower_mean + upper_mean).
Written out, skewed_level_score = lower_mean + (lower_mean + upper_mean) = 36.4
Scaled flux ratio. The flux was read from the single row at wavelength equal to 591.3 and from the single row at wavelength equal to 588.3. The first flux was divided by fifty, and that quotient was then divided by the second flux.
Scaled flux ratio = 0.021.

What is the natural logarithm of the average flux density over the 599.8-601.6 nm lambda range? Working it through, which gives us 2.61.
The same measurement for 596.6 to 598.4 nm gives 2.56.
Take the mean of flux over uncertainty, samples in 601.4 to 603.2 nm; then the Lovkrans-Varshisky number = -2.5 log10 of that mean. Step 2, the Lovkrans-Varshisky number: -2.73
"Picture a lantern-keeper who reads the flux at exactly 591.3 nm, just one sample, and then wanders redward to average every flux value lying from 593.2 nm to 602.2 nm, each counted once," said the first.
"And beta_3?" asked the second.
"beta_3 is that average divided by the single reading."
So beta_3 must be 1.09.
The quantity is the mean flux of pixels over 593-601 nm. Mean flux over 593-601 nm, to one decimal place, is 13.0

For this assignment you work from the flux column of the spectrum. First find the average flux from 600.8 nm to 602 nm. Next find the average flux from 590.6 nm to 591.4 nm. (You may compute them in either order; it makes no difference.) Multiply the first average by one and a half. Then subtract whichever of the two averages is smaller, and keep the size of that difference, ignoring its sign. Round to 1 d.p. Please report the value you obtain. 8.8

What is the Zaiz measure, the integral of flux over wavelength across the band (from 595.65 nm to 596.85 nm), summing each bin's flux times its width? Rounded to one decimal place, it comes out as 14.6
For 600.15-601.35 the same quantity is 16.4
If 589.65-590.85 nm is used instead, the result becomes 14.7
